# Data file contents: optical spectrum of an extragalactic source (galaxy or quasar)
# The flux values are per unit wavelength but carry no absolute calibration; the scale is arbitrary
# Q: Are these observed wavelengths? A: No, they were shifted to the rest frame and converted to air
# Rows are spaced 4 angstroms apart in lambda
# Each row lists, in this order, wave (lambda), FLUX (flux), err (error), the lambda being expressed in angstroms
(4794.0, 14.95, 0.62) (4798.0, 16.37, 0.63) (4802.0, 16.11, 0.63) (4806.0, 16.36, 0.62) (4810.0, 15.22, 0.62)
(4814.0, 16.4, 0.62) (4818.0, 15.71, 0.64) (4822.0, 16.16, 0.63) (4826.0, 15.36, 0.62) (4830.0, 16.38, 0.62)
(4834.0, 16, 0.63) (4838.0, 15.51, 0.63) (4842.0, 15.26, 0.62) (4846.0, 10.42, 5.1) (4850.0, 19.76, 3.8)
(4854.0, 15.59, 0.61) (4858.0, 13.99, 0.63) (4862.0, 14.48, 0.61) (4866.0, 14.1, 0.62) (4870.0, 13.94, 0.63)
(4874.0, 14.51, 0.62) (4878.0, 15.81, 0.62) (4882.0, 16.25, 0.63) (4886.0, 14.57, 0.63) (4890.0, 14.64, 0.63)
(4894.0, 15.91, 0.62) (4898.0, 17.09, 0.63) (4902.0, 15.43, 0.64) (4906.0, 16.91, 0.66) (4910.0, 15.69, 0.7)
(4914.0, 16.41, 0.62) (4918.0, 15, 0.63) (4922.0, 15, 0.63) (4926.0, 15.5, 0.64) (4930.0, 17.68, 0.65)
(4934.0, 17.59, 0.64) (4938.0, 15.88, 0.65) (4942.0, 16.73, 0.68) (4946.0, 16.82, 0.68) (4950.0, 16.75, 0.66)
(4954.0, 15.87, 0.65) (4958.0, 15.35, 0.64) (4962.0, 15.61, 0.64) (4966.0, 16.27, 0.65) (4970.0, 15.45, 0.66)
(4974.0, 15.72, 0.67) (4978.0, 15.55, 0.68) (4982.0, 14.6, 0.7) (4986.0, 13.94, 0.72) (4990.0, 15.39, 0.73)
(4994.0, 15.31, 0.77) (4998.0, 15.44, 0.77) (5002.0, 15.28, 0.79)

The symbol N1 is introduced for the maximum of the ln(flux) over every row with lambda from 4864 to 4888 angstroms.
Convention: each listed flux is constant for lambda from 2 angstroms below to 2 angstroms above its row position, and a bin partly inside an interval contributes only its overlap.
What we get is 2.79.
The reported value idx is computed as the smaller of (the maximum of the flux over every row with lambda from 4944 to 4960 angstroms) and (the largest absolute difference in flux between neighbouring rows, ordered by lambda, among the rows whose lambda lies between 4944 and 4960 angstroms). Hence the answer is 0.88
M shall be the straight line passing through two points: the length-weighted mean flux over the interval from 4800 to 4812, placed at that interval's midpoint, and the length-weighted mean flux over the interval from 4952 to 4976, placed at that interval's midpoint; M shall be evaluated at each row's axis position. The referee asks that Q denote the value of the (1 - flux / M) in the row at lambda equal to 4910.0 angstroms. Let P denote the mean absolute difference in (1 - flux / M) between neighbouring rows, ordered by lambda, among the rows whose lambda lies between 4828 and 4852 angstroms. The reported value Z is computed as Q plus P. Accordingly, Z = 0.198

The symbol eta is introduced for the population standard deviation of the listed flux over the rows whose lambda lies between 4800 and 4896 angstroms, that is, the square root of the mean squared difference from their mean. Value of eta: 1.6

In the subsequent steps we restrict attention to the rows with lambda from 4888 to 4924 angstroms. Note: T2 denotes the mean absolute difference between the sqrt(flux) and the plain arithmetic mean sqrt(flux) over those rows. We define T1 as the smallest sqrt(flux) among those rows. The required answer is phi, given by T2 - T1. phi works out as -3.74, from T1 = 3.83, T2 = 0.09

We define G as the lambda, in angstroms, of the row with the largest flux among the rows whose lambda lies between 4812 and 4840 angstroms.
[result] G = 4814.0 angstroms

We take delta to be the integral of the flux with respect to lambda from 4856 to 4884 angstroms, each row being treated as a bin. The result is 412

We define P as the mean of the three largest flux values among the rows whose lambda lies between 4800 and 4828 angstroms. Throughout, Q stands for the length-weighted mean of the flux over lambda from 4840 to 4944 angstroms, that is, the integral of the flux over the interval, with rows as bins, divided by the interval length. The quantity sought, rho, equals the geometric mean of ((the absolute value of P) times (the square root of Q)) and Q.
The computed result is 31.6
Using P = 16.3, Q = 15.5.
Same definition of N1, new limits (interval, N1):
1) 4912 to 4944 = 2.87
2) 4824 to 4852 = 2.98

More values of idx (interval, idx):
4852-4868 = 1.60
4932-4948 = 1.71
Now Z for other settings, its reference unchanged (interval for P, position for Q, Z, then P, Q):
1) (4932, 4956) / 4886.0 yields 0.124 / 0.05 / 0.078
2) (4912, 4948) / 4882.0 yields 0.026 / 0.05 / -0.028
